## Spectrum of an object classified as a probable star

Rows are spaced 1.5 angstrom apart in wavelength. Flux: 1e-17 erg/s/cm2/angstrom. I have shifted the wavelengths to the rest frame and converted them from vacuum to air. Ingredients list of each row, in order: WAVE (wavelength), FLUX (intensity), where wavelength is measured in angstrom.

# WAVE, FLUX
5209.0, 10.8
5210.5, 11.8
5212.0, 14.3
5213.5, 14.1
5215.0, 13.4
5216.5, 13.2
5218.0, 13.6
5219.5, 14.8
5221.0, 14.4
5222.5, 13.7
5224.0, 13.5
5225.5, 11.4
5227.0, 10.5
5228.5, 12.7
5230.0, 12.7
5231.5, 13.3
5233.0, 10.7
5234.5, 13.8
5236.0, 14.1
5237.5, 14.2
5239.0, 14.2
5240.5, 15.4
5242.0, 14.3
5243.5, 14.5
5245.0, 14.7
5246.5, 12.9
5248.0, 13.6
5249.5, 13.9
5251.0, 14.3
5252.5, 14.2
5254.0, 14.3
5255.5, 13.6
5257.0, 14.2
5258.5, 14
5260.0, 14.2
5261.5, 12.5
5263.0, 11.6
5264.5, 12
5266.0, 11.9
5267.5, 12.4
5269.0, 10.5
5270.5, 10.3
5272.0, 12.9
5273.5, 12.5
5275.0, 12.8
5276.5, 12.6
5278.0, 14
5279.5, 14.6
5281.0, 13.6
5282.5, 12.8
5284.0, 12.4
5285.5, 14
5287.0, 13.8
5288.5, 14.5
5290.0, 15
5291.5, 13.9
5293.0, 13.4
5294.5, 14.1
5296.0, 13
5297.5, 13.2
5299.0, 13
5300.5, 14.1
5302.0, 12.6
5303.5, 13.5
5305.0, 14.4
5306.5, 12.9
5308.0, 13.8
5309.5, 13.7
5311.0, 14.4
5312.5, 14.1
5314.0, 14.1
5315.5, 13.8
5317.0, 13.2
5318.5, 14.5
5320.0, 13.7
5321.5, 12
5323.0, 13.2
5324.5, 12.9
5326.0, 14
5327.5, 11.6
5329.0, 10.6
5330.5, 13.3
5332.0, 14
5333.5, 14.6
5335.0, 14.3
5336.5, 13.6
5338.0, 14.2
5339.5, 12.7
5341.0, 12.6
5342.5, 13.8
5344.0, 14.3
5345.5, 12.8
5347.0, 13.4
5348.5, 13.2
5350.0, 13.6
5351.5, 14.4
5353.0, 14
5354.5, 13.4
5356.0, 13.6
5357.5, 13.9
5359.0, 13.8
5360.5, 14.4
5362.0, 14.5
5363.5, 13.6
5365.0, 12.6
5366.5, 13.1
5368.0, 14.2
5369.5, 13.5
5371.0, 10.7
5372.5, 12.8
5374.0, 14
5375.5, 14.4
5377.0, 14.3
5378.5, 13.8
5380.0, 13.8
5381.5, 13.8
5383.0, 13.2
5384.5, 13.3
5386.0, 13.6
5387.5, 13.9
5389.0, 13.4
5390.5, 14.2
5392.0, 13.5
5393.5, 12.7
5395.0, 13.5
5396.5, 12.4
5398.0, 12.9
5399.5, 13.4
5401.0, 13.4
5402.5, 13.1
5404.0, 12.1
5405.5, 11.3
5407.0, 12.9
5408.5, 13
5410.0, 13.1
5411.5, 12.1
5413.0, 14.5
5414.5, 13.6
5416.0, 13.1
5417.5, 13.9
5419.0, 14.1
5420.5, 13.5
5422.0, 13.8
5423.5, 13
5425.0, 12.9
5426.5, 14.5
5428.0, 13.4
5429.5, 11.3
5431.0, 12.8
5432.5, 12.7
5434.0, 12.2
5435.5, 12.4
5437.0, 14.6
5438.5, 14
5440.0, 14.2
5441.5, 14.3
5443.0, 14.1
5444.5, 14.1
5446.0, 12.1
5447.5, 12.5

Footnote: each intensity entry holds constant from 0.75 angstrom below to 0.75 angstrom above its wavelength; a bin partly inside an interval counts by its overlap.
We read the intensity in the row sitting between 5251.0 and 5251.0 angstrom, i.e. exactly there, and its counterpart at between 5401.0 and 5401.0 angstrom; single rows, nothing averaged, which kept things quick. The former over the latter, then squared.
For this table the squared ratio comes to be 1.14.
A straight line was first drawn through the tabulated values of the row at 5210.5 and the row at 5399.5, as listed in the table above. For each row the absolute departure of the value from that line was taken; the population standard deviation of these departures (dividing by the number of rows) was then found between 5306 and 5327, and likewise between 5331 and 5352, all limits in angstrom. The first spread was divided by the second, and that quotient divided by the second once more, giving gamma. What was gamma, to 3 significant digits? 1.79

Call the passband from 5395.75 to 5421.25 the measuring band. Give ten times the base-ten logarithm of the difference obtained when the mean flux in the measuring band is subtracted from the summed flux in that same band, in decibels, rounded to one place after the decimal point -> 23.2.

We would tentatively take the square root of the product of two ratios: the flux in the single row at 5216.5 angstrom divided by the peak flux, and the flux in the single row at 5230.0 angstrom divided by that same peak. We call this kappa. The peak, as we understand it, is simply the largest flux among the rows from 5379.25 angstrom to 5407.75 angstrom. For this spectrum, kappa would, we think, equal 0.91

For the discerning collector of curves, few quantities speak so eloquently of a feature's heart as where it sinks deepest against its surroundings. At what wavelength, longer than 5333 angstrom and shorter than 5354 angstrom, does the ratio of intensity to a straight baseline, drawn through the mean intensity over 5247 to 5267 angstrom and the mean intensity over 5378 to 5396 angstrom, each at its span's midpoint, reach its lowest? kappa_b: 5341.0 angstrom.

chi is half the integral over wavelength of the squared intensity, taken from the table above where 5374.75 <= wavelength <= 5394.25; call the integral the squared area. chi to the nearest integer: 1828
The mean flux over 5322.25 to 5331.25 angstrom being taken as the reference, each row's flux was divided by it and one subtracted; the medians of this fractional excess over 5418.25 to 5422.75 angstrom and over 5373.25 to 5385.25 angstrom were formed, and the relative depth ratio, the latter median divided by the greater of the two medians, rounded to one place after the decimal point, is 1.0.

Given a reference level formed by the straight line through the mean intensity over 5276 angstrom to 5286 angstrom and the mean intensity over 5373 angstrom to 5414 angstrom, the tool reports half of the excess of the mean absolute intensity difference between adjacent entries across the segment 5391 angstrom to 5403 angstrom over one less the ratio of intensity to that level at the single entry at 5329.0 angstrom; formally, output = 0.18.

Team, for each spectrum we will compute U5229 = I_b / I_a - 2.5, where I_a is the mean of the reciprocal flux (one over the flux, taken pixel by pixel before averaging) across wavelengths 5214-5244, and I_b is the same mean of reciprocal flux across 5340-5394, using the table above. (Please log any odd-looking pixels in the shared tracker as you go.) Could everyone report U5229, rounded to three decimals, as -1.517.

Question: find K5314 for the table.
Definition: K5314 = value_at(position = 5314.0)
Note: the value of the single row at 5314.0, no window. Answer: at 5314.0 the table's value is 14.1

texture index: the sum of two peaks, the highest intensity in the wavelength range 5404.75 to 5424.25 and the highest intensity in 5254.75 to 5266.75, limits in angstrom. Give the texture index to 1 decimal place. 28.7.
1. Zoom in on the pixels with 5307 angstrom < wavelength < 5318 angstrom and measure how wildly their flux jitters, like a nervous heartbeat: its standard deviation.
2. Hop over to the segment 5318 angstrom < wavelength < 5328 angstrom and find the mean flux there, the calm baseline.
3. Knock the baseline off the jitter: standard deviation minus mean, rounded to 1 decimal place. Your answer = -12.8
